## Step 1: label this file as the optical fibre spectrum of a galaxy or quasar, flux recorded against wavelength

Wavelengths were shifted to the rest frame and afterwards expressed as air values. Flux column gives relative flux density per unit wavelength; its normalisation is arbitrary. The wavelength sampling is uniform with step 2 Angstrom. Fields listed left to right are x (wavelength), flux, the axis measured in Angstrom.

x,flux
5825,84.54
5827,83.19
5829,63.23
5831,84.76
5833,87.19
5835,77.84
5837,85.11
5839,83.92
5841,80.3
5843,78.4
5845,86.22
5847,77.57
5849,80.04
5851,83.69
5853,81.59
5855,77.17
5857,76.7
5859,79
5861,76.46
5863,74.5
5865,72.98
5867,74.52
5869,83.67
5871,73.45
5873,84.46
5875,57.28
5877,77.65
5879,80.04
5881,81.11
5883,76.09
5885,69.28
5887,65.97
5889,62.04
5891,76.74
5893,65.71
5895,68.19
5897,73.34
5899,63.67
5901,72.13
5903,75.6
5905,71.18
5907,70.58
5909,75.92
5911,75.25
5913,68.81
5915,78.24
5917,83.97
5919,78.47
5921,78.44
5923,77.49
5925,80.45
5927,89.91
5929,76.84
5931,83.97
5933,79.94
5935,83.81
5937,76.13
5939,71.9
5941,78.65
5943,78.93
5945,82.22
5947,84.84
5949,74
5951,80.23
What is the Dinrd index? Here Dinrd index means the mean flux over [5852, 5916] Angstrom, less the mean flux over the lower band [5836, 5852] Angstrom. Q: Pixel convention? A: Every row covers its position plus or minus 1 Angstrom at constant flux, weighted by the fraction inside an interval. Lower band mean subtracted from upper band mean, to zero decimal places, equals -8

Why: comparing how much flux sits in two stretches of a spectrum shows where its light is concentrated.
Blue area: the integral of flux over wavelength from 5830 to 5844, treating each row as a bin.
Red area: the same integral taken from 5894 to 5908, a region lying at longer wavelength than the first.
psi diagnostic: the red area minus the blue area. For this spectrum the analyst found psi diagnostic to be -166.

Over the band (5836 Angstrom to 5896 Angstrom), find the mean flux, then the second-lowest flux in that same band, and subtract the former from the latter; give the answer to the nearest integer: -14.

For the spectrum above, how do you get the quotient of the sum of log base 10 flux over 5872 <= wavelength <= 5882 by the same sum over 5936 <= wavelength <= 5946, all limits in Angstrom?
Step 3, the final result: 0.99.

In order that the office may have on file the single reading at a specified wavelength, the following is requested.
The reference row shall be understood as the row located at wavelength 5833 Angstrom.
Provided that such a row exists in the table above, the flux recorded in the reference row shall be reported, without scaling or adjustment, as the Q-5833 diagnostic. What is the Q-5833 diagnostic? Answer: 87.19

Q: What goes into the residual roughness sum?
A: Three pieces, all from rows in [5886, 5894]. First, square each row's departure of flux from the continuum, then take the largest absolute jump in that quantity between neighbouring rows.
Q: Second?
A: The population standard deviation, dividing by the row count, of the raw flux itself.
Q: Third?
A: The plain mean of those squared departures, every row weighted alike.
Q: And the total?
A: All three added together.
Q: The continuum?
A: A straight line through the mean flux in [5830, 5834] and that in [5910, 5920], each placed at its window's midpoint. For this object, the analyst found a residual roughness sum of 488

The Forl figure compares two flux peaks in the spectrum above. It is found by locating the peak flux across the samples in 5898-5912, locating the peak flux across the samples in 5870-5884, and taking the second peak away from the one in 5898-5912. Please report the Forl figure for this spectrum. -9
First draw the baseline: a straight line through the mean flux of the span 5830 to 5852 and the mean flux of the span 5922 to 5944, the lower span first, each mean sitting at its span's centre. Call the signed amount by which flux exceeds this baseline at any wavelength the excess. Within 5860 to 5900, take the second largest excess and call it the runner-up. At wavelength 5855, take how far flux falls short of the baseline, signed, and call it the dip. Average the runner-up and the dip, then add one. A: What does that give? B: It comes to 4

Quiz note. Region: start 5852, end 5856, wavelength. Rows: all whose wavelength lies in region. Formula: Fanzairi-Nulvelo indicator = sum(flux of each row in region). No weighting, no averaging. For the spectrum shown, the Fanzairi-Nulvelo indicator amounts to 159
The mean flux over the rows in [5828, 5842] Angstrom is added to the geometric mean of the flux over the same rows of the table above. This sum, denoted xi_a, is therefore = 160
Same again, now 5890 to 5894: 142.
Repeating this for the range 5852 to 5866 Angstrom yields 154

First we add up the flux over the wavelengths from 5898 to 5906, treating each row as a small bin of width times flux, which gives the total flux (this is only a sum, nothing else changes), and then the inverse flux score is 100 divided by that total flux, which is 0.177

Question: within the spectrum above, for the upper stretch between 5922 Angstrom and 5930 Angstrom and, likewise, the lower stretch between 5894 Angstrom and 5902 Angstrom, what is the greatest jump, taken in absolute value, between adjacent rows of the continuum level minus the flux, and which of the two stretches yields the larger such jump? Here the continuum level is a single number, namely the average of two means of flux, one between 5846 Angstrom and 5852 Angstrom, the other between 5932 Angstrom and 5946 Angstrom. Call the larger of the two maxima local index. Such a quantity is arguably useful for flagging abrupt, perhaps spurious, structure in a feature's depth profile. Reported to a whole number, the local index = 13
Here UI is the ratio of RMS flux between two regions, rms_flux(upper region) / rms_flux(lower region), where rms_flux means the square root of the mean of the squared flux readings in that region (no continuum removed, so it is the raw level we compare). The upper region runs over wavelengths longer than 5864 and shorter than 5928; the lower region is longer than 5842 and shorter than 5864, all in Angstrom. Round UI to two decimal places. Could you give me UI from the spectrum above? 0.94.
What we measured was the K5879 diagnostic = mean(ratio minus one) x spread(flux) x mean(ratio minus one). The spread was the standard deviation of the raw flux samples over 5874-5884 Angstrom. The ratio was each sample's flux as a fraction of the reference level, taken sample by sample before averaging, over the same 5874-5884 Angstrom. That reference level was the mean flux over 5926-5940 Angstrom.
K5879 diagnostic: 0.05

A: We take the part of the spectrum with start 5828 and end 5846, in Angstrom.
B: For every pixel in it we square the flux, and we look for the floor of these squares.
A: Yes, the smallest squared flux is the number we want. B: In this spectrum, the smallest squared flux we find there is 3998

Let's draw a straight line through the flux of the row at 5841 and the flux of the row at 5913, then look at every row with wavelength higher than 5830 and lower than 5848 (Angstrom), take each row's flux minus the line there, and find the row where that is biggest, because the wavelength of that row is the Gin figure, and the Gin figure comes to 5845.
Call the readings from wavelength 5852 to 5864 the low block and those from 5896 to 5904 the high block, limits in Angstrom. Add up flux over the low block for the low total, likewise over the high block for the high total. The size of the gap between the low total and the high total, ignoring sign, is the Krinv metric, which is 181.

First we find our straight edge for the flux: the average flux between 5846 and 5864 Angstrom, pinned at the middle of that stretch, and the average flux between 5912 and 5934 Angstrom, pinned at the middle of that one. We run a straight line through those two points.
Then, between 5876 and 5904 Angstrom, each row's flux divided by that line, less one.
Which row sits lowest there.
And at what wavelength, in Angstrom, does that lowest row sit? 5889 Angstrom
